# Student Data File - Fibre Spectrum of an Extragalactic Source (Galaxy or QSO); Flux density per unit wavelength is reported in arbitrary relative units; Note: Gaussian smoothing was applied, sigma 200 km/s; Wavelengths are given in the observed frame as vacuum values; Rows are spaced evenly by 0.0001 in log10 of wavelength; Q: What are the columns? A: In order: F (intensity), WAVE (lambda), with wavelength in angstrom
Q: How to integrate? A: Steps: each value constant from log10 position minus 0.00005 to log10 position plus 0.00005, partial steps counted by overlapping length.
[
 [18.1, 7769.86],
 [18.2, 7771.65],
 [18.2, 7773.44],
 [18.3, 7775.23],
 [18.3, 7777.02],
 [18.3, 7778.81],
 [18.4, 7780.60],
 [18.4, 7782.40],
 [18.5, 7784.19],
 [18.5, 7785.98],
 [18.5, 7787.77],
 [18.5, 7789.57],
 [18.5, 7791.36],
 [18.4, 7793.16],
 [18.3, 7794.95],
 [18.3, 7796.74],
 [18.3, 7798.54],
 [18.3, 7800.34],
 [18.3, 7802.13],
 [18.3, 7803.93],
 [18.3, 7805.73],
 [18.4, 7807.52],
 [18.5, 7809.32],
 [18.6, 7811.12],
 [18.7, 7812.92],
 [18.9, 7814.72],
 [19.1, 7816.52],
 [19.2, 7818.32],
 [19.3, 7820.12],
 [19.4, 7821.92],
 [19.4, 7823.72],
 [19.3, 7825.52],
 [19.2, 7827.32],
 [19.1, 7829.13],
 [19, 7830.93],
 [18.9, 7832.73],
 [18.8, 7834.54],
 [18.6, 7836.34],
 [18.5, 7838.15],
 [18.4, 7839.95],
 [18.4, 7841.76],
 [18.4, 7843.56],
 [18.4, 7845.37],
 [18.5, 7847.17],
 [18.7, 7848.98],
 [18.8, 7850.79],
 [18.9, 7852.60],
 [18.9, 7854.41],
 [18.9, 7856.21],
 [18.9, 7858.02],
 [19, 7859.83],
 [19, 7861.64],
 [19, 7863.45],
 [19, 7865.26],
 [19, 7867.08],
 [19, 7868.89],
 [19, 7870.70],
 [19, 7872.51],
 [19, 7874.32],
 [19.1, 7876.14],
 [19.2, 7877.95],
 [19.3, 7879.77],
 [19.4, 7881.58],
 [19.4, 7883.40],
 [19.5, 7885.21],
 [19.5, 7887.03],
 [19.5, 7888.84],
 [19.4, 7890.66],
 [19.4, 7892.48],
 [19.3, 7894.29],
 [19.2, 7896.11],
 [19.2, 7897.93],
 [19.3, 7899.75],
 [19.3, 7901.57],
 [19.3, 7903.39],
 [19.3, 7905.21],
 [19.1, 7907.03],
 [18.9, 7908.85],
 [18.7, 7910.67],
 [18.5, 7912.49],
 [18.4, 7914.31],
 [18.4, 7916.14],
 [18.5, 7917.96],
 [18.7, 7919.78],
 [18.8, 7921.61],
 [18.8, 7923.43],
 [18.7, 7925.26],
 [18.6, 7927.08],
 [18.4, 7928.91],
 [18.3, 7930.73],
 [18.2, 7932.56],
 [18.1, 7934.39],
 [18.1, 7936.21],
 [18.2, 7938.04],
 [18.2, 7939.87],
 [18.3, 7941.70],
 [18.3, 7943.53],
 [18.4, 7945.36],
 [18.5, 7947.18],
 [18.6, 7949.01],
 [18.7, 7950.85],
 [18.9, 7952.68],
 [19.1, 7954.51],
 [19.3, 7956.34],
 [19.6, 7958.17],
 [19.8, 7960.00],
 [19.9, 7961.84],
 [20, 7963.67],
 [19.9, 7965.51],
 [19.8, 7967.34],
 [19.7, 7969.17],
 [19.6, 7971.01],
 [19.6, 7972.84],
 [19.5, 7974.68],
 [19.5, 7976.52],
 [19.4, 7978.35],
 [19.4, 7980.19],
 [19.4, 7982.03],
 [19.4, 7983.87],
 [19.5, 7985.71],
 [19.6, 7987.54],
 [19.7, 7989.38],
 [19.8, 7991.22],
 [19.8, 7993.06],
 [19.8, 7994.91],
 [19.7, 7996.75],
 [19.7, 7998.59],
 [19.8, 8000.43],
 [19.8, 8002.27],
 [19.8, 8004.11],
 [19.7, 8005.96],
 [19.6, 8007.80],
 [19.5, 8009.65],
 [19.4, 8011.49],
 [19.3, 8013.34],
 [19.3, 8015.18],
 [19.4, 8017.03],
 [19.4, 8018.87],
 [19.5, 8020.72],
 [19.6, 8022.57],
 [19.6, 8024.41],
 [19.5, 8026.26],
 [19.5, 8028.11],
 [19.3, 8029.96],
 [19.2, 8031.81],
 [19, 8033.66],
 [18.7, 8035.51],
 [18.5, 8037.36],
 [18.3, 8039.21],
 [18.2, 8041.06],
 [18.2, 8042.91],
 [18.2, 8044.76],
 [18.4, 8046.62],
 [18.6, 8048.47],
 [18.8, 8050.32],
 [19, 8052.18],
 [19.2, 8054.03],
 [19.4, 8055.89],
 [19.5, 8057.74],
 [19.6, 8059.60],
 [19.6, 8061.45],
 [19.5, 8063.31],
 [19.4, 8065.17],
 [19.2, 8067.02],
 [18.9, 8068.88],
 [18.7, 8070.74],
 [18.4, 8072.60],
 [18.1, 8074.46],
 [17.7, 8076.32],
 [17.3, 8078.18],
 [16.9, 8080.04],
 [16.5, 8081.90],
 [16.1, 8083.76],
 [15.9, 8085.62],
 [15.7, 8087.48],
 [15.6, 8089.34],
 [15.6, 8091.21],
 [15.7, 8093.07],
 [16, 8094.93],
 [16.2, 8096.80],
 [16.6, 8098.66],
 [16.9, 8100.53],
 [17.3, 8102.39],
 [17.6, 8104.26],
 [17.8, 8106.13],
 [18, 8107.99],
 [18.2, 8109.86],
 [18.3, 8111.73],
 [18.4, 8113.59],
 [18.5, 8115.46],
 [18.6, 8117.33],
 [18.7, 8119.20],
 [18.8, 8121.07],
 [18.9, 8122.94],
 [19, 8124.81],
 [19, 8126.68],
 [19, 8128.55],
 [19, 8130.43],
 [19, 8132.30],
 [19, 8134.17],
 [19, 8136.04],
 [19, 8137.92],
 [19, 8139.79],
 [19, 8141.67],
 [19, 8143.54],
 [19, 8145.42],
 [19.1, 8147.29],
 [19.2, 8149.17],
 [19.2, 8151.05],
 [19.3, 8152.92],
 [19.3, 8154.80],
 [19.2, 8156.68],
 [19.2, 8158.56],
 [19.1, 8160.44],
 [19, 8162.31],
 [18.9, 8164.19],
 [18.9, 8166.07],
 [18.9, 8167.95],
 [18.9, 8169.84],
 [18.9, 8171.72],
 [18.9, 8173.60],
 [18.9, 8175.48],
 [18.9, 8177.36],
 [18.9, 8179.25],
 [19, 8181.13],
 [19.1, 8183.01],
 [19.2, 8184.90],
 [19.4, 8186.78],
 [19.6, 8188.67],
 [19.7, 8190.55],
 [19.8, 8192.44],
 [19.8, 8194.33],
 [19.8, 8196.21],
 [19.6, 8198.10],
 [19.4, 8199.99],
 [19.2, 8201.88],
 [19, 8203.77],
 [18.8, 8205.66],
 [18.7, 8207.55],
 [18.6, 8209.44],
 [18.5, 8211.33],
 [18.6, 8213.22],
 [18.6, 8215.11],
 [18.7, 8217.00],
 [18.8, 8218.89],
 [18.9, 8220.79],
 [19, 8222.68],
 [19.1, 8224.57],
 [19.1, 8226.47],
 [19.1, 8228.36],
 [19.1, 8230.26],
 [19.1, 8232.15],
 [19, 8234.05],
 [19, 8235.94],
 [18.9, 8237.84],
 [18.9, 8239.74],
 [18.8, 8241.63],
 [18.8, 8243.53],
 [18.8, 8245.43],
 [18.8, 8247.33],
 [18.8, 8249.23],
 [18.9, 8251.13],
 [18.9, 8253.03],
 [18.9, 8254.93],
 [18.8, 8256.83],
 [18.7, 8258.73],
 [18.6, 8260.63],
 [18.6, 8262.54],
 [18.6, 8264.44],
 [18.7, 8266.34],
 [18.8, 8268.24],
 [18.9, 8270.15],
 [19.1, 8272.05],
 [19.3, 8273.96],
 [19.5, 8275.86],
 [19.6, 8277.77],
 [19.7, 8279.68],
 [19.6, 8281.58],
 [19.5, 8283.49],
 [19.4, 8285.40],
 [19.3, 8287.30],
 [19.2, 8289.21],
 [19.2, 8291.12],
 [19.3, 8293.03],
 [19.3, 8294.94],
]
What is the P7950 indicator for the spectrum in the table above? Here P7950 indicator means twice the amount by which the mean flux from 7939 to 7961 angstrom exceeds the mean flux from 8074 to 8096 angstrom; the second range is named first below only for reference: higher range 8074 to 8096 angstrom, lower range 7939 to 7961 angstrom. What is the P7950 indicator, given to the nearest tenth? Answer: 4.8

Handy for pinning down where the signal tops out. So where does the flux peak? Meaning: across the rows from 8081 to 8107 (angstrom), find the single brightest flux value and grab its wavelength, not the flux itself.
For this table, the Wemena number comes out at 8106.13 angstrom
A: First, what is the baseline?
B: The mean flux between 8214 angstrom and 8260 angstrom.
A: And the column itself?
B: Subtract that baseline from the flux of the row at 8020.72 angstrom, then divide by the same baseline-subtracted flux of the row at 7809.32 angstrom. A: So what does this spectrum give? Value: -1.5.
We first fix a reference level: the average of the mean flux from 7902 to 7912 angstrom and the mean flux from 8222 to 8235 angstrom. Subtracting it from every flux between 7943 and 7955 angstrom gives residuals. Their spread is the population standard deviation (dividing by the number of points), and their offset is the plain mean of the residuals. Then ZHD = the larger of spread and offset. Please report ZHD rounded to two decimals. 0.26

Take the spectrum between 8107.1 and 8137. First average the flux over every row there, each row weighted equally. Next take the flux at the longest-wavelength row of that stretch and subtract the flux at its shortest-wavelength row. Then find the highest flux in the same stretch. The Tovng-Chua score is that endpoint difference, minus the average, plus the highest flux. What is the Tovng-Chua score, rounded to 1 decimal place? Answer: 1.3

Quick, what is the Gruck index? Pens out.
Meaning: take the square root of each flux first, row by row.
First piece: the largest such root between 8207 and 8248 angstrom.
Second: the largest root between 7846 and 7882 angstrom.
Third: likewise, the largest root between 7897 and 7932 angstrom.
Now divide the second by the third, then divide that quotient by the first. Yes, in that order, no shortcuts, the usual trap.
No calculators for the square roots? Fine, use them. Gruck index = 0.229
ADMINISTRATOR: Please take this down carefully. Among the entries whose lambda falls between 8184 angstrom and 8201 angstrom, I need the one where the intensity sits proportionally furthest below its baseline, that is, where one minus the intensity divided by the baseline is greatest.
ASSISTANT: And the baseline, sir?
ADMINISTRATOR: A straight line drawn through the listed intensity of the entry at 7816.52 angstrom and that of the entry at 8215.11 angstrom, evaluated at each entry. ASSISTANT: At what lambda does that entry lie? 8184.90 angstrom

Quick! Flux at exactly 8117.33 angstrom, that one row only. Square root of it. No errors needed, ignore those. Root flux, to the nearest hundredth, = 4.31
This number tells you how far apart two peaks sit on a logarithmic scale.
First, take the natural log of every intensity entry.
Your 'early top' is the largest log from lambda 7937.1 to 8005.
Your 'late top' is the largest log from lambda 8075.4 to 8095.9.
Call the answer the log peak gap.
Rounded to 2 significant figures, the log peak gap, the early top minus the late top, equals 0.12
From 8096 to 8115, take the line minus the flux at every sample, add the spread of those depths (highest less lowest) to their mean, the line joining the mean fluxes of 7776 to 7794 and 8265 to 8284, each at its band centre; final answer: 3.6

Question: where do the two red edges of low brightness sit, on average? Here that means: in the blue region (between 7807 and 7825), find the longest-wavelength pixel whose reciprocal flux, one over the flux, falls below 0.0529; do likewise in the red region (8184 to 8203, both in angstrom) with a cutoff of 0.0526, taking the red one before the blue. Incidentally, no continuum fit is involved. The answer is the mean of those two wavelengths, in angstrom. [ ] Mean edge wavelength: 8012.8 angstrom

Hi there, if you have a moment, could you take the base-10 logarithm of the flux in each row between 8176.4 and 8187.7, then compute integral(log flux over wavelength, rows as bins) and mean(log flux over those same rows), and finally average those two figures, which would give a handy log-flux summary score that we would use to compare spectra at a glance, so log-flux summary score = 7.9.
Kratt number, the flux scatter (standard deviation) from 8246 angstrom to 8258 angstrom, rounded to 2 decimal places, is 0.05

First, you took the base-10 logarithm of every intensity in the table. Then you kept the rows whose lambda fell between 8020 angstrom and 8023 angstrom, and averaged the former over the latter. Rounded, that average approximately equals 1.29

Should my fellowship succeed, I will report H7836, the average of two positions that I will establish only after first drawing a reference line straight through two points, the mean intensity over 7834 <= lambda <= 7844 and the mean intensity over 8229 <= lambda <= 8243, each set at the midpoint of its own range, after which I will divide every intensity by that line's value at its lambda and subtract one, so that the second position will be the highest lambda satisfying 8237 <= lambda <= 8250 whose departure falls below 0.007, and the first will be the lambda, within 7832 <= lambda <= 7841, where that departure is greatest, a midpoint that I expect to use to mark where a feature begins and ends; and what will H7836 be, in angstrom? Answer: 8041.0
